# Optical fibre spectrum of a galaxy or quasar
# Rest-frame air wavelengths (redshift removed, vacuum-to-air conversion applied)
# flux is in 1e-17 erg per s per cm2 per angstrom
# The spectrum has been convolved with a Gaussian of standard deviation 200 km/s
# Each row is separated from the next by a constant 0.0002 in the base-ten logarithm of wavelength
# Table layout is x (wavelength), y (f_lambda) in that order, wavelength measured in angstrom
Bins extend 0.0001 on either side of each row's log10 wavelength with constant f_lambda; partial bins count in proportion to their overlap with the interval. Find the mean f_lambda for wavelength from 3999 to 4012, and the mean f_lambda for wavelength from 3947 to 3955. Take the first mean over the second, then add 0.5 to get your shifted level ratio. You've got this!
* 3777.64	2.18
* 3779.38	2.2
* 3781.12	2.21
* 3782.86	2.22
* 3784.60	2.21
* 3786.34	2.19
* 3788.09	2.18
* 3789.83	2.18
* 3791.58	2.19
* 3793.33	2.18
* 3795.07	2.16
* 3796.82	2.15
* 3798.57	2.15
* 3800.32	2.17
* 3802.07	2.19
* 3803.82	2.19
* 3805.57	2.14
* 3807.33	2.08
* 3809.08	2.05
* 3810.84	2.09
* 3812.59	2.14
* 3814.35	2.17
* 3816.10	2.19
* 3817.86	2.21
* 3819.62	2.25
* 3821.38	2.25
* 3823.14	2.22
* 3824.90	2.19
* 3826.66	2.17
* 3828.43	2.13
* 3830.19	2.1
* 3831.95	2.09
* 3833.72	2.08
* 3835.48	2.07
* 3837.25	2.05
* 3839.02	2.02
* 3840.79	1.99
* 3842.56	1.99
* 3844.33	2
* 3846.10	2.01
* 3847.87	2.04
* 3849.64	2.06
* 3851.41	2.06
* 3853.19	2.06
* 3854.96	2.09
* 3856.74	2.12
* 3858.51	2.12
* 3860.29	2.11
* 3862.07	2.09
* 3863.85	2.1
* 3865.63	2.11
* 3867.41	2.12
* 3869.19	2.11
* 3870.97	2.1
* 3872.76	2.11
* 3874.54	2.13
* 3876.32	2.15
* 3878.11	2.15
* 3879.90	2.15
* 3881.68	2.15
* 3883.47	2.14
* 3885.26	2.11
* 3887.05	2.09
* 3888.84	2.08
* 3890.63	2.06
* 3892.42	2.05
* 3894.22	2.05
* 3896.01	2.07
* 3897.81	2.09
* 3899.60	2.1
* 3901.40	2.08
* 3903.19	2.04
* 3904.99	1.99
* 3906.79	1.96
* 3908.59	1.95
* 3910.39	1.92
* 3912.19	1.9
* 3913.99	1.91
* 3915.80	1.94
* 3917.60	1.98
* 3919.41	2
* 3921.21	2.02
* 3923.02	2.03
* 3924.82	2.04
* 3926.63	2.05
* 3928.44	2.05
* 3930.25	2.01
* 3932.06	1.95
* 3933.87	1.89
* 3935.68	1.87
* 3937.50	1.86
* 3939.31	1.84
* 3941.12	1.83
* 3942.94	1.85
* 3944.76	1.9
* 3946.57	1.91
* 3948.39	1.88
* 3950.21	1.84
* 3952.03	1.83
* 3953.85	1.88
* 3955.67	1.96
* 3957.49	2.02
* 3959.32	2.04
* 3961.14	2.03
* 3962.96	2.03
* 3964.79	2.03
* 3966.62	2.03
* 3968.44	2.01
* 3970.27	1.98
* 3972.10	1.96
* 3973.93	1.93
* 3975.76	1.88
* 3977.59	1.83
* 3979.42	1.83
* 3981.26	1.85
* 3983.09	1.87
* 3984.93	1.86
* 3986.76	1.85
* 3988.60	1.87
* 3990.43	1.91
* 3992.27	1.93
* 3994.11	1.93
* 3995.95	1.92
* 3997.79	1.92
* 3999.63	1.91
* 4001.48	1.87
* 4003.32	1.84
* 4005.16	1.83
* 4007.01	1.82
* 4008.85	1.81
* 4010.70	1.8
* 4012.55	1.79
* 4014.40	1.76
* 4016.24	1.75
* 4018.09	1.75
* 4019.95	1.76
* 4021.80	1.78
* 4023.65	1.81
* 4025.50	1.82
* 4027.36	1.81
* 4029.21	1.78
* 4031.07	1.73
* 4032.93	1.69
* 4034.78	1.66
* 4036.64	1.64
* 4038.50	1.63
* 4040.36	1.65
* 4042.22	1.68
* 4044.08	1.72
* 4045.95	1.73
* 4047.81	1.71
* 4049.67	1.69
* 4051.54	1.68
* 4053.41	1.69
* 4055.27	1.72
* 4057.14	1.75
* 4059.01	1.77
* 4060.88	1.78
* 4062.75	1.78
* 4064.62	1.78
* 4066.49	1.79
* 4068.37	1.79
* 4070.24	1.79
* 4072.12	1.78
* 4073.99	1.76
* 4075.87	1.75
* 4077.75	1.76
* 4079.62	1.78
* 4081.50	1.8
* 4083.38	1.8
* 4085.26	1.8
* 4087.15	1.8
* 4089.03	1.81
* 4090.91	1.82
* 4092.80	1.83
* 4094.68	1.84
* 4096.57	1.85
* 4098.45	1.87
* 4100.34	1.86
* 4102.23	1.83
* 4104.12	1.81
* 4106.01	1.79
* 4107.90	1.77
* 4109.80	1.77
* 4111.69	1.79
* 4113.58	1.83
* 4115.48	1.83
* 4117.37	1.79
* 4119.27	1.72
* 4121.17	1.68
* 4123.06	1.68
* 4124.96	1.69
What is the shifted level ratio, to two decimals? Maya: 1.49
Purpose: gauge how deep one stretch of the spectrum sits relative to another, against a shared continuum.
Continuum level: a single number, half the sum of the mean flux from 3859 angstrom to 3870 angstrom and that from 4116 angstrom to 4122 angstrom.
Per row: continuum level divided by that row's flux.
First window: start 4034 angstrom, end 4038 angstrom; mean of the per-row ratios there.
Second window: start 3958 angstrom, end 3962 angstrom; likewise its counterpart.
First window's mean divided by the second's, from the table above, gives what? 1.23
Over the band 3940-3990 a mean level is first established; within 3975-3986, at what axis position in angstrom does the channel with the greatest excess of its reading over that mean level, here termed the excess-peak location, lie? 3975.76 angstrom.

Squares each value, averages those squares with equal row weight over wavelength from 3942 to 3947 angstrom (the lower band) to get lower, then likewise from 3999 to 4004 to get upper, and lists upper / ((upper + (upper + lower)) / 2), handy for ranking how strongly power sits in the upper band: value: 0.664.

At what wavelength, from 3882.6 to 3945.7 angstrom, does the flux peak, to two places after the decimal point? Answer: 3883.47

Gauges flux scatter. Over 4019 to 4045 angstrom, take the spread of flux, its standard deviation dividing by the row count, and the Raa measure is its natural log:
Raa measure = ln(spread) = -2.7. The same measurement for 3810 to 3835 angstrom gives -2.9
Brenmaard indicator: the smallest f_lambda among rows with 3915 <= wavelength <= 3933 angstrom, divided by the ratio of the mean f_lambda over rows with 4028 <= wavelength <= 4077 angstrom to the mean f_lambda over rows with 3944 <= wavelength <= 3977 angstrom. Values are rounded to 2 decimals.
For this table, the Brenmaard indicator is 2.19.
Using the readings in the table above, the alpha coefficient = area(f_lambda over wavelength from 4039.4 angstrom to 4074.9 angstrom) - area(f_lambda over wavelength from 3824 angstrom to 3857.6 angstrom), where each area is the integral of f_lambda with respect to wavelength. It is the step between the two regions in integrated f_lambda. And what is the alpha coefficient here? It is -7.8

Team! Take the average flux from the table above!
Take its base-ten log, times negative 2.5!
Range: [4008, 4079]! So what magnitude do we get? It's -0.60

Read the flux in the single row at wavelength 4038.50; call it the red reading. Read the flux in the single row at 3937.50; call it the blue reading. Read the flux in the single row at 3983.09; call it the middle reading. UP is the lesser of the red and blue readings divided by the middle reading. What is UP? 0.87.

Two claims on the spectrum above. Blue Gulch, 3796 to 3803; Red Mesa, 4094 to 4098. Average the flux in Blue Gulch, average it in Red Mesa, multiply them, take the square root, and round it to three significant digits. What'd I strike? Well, 2.00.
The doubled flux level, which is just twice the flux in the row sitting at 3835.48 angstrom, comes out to 4.14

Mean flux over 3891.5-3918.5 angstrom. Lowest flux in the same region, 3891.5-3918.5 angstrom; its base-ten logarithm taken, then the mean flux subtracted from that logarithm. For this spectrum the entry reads -1.72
